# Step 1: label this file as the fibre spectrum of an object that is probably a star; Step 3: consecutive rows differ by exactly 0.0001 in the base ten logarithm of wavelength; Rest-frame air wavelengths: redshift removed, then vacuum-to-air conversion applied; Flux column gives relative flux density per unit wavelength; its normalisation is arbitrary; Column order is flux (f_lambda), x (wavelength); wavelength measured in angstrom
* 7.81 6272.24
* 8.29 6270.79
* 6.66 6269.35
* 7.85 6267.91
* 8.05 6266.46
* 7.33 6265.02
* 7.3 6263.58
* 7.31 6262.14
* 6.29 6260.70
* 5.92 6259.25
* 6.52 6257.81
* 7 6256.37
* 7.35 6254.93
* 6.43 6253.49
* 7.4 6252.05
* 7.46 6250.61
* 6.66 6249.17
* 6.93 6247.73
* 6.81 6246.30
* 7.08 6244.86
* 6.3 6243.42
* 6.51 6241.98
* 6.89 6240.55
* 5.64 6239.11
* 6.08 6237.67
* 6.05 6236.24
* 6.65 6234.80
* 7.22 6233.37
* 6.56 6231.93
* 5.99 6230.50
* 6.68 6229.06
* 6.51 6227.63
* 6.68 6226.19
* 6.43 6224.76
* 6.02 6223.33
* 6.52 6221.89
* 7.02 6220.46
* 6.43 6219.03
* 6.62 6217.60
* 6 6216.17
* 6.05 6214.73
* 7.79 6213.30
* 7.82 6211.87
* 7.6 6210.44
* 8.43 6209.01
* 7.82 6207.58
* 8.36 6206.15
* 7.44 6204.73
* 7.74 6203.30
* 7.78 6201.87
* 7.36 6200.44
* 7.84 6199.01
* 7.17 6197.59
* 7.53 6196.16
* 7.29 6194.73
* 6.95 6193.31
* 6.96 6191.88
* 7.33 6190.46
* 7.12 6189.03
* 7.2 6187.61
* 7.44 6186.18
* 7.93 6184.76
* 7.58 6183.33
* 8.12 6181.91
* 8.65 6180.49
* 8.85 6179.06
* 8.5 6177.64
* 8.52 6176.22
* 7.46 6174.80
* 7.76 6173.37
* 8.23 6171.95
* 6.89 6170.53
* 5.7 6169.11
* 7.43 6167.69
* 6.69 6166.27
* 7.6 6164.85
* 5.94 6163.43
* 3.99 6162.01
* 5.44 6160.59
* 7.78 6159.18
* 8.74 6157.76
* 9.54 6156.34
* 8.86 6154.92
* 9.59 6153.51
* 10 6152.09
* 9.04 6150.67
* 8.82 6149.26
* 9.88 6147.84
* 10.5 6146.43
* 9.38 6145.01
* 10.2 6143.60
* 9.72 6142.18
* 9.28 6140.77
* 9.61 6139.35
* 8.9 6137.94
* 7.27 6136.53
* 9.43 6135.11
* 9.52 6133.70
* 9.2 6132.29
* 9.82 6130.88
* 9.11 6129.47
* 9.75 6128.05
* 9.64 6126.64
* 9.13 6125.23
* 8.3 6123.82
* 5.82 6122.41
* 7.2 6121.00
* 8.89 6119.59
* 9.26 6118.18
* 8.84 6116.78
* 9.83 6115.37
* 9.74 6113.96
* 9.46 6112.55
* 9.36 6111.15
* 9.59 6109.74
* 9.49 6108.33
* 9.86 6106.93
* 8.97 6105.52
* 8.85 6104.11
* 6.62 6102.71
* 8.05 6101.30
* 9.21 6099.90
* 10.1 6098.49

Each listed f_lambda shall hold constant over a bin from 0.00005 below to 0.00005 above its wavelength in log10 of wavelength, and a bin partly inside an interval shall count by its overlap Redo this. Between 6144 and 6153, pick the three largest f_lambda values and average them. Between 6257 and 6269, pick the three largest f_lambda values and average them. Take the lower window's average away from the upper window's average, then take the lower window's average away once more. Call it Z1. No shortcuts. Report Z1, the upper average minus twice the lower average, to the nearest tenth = -12.5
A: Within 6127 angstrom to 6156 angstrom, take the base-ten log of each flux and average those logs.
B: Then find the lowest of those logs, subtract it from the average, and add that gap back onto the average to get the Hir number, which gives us 1.08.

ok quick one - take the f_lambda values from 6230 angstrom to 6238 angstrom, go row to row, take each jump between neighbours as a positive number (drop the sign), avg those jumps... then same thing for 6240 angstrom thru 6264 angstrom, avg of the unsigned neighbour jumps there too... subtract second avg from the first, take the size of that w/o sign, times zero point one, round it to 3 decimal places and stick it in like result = 0.001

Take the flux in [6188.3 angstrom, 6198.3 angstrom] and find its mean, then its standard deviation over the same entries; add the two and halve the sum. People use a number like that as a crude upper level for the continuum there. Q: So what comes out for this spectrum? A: 3.7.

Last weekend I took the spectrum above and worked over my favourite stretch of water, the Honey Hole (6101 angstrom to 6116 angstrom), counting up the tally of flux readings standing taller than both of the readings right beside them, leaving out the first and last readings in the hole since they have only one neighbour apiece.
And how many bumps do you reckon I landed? 2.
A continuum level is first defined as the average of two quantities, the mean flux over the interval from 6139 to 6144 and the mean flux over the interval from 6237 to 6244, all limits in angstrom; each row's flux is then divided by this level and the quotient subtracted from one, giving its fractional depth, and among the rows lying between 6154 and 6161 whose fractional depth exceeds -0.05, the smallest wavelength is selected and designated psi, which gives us 6159.18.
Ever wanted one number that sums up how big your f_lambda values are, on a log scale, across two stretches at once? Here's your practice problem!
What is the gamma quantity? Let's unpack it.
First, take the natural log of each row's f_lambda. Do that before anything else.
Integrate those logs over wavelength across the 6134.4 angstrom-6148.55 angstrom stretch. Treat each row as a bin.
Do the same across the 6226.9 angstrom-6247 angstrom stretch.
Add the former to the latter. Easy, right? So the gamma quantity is 69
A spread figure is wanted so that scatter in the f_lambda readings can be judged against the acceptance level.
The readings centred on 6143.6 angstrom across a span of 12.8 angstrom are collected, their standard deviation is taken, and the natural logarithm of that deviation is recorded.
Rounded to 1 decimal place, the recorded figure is -0.6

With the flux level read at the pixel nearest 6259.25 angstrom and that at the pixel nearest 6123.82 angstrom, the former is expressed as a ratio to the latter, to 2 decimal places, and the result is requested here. 0.71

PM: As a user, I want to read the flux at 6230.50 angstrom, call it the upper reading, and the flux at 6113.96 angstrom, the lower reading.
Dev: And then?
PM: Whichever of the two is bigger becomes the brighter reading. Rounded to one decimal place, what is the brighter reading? 9.7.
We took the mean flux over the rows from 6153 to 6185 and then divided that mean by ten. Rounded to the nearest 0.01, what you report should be 0.76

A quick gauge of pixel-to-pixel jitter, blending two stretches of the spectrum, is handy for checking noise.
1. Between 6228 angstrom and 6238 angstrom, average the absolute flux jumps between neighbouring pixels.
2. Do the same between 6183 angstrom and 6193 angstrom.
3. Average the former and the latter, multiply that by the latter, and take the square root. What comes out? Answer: 0.34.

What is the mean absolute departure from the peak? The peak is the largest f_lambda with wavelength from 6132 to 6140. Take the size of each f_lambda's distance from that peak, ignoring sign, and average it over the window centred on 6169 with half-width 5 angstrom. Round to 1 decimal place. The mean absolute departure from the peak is 2.4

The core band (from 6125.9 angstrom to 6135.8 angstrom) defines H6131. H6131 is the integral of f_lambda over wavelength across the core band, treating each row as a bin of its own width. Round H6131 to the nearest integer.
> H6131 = 94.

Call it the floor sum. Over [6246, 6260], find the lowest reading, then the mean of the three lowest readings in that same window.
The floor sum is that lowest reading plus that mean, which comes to 12.2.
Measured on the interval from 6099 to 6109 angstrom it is 14.5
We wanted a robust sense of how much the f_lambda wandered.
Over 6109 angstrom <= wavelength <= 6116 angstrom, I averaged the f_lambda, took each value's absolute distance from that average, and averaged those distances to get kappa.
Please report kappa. 0.15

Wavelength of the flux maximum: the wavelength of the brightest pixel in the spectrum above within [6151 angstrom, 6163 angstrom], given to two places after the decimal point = 6152.09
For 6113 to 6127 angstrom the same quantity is 6115.37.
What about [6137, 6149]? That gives 6146.43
